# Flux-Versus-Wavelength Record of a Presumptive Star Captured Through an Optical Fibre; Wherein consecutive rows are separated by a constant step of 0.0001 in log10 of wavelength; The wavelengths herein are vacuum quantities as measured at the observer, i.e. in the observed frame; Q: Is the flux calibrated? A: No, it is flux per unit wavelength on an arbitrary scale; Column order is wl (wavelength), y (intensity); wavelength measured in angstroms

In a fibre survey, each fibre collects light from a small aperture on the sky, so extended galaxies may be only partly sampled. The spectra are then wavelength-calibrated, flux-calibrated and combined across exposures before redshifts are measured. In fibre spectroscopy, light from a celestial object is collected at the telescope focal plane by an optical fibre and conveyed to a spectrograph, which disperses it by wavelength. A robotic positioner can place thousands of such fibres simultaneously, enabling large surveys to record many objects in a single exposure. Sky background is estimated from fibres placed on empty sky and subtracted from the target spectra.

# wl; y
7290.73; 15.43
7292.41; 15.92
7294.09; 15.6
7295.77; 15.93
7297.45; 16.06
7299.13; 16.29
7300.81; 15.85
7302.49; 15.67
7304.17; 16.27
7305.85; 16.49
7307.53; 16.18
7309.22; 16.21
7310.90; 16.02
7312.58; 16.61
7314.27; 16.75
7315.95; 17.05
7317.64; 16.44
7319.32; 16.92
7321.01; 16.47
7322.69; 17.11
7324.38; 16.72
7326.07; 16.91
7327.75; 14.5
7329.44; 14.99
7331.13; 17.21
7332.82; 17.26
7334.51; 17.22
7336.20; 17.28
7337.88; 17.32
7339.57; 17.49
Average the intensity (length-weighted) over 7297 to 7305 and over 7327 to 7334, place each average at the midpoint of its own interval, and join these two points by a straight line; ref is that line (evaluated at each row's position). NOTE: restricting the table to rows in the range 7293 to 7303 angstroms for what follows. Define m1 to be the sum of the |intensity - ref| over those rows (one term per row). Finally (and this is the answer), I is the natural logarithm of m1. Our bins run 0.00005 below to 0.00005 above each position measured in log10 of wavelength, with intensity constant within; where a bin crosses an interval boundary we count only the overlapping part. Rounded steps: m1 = 1.4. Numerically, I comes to 0.3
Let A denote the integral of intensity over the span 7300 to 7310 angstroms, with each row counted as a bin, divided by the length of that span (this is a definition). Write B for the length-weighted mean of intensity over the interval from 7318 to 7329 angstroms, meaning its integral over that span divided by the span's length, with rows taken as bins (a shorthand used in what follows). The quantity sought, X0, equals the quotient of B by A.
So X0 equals 1.02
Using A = 16.1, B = 16.4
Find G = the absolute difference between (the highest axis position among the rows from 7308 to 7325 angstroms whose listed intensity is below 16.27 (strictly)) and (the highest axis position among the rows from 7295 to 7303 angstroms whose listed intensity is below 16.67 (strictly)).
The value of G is 8.4 angstroms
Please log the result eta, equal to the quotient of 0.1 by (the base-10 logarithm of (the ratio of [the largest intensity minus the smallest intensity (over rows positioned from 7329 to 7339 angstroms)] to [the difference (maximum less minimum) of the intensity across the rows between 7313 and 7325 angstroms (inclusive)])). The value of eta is 0.2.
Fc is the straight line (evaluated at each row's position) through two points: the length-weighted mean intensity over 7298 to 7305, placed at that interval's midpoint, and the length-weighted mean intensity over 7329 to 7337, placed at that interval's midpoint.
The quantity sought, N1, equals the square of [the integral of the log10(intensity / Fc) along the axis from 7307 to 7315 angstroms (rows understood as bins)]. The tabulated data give 0.0002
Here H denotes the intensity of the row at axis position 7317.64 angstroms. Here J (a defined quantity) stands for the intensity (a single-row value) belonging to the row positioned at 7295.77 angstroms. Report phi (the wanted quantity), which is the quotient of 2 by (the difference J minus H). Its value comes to -3.9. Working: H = 16.44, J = 15.93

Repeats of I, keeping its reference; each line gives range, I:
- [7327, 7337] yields 2.0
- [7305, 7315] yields 0.7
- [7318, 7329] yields 1.7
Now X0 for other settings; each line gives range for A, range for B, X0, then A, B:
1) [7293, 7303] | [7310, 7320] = 1.05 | 15.9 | 16.6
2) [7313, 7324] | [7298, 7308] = 0.96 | 16.8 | 16.1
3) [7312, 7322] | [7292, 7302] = 0.95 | 16.7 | 15.9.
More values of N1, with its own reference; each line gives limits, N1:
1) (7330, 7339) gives 0.0042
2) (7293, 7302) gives 0.0000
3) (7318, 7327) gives 0.0020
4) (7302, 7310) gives 0.0001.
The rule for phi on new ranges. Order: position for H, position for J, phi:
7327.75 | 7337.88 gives 0.7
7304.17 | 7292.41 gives -5.7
